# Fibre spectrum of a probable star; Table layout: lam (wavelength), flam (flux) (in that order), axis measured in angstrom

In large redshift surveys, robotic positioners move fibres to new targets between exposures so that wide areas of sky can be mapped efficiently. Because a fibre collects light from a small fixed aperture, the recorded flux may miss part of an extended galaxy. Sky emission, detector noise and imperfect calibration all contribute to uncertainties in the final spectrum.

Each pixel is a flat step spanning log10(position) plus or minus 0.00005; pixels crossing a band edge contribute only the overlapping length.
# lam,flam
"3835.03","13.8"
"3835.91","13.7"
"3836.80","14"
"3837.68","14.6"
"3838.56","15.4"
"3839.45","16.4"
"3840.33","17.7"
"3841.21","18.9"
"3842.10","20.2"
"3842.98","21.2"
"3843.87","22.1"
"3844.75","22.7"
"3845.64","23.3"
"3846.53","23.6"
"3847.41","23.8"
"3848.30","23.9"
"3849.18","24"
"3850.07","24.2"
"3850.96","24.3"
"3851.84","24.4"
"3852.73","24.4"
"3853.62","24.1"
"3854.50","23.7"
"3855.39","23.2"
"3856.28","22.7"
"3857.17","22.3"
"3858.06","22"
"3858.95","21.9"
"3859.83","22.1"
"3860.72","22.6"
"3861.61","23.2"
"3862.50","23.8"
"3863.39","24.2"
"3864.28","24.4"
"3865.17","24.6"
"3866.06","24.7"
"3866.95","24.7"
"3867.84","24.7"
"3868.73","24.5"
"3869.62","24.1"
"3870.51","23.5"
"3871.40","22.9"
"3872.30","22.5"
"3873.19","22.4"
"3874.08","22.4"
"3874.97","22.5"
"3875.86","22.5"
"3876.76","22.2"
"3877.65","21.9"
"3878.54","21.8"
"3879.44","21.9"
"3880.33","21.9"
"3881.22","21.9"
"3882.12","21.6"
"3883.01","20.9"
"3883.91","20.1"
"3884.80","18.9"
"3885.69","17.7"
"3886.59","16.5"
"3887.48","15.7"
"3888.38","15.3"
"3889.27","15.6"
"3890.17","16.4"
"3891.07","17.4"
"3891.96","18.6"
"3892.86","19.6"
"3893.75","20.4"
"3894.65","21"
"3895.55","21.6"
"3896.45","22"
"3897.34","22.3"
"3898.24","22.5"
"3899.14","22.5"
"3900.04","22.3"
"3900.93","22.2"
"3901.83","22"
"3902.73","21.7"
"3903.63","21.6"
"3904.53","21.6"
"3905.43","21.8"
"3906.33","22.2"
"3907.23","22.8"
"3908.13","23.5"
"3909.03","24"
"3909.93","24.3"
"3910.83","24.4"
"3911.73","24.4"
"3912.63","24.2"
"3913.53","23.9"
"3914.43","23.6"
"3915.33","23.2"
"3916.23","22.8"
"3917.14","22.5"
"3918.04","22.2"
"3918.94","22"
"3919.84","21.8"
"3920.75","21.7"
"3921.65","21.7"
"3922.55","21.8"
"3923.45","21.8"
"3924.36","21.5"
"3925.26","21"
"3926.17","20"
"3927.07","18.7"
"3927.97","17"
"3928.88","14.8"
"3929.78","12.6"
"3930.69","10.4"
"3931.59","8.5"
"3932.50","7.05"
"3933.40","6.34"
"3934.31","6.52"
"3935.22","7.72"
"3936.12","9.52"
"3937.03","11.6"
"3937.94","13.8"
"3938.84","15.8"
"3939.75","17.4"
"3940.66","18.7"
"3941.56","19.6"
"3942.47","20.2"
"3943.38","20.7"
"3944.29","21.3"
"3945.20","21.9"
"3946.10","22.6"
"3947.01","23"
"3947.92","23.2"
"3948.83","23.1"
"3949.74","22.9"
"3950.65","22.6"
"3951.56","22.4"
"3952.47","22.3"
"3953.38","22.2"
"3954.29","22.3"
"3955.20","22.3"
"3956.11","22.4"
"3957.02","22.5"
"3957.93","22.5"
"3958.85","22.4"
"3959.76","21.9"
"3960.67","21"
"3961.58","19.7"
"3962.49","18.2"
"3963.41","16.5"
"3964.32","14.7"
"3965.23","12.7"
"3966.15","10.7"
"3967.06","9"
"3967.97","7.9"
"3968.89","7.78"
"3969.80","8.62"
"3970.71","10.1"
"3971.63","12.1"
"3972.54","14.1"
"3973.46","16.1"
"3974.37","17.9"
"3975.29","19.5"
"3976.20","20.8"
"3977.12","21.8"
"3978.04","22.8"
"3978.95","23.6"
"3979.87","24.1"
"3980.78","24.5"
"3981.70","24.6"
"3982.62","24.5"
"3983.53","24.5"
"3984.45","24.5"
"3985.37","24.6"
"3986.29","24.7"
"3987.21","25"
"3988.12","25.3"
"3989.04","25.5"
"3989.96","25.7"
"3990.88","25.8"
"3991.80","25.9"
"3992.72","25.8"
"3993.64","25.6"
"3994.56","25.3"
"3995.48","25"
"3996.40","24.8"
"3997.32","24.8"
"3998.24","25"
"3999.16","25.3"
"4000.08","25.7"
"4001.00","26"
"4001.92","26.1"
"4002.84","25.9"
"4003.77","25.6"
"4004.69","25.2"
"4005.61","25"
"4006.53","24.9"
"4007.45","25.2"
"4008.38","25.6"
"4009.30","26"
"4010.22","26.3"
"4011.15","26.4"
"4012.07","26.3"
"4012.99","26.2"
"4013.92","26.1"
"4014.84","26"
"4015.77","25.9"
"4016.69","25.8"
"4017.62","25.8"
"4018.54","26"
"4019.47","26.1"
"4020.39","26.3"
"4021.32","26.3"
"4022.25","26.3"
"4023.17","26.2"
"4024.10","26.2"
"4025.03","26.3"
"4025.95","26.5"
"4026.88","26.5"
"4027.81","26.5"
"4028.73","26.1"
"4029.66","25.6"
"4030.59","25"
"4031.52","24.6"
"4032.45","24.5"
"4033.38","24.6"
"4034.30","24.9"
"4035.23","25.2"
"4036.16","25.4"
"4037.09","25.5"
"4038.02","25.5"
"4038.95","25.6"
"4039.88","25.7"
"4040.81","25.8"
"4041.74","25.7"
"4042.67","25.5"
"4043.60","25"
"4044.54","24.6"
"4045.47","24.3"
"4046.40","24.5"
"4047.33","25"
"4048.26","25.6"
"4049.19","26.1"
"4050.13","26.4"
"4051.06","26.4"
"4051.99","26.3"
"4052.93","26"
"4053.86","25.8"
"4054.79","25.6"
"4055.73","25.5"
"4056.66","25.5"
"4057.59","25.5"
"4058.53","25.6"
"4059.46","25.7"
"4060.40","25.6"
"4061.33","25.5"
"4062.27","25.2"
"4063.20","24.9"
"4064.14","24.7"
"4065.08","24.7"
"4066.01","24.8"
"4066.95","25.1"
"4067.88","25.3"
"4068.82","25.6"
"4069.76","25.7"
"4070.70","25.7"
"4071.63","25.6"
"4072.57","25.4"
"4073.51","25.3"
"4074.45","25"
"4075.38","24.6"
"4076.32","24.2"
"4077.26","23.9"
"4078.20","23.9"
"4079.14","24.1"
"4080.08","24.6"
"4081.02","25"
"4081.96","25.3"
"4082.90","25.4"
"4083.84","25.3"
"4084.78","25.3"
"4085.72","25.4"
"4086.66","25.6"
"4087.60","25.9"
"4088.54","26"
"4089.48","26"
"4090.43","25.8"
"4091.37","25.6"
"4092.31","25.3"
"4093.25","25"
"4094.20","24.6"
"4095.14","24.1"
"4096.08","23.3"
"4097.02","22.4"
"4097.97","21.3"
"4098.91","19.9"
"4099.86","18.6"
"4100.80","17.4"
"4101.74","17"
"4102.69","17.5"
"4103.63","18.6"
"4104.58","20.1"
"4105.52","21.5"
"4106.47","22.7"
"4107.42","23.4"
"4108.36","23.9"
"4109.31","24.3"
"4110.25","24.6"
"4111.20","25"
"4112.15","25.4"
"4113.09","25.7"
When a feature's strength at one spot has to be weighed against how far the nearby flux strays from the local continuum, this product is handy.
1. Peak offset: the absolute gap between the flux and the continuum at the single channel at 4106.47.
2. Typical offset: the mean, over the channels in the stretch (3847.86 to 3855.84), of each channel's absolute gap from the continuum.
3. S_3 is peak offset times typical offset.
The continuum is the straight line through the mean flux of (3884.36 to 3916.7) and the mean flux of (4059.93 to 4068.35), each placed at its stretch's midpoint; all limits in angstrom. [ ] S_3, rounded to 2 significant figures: 14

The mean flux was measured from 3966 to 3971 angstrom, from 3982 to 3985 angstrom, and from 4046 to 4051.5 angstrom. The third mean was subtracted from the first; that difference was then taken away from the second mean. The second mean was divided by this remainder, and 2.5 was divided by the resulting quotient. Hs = 4.2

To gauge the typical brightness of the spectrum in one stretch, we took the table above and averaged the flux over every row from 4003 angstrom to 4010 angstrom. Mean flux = 25.4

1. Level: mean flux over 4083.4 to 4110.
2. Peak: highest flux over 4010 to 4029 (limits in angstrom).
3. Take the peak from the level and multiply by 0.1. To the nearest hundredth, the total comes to -0.36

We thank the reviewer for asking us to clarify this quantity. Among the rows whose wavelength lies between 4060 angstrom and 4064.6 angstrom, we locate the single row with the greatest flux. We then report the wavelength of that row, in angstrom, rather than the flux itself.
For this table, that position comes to 4060.40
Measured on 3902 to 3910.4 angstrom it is 3909.93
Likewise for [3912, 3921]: 3912.63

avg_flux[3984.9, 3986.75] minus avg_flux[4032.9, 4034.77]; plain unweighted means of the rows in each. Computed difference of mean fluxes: 0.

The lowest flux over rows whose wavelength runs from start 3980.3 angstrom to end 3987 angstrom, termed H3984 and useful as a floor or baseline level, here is 24.5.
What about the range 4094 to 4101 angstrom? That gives 17.4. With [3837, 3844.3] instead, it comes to 14.6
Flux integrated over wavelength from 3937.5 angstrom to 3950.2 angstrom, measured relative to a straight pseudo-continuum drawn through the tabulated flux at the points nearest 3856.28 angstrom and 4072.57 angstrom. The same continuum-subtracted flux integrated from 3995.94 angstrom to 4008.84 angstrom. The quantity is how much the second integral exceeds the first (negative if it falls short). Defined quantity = 55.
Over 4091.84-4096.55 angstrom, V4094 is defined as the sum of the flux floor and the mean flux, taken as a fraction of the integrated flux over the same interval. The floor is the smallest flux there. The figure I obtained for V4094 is 0.414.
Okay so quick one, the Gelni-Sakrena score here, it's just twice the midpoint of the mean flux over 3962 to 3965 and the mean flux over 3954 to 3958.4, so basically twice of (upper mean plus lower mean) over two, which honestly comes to 39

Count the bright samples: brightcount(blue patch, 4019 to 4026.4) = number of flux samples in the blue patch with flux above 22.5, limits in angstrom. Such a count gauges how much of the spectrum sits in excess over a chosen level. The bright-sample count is 8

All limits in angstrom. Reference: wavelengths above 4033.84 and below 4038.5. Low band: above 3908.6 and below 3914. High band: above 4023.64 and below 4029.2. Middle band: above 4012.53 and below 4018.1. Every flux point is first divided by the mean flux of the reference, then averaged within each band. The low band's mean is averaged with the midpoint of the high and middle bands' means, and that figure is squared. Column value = 0.99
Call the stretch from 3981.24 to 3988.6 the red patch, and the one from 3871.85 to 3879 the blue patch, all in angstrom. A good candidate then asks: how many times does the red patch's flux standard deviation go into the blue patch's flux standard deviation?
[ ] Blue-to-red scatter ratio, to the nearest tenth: 1.0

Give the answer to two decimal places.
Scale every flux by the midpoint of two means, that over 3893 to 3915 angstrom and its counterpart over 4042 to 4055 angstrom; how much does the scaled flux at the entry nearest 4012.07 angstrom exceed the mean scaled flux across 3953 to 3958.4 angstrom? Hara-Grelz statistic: 0.16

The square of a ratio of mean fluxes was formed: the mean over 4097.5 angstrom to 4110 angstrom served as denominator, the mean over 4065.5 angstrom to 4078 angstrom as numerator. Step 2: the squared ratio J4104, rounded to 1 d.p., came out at 1.5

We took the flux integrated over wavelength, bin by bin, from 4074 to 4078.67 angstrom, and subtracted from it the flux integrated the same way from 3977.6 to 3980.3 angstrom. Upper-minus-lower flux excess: 50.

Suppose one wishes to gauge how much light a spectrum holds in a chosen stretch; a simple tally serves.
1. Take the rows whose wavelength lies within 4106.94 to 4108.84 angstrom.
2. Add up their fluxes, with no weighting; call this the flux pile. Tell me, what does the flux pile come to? 47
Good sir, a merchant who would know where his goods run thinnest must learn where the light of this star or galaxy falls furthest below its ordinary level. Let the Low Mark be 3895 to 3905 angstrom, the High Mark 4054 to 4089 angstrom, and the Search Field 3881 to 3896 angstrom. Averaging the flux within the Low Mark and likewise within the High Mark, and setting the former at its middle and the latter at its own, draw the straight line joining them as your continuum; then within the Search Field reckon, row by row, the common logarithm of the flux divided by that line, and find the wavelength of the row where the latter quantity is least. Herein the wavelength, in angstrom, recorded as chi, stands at 3888.38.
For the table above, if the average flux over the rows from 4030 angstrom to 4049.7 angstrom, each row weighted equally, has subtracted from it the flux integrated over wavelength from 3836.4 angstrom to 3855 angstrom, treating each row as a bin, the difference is -371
